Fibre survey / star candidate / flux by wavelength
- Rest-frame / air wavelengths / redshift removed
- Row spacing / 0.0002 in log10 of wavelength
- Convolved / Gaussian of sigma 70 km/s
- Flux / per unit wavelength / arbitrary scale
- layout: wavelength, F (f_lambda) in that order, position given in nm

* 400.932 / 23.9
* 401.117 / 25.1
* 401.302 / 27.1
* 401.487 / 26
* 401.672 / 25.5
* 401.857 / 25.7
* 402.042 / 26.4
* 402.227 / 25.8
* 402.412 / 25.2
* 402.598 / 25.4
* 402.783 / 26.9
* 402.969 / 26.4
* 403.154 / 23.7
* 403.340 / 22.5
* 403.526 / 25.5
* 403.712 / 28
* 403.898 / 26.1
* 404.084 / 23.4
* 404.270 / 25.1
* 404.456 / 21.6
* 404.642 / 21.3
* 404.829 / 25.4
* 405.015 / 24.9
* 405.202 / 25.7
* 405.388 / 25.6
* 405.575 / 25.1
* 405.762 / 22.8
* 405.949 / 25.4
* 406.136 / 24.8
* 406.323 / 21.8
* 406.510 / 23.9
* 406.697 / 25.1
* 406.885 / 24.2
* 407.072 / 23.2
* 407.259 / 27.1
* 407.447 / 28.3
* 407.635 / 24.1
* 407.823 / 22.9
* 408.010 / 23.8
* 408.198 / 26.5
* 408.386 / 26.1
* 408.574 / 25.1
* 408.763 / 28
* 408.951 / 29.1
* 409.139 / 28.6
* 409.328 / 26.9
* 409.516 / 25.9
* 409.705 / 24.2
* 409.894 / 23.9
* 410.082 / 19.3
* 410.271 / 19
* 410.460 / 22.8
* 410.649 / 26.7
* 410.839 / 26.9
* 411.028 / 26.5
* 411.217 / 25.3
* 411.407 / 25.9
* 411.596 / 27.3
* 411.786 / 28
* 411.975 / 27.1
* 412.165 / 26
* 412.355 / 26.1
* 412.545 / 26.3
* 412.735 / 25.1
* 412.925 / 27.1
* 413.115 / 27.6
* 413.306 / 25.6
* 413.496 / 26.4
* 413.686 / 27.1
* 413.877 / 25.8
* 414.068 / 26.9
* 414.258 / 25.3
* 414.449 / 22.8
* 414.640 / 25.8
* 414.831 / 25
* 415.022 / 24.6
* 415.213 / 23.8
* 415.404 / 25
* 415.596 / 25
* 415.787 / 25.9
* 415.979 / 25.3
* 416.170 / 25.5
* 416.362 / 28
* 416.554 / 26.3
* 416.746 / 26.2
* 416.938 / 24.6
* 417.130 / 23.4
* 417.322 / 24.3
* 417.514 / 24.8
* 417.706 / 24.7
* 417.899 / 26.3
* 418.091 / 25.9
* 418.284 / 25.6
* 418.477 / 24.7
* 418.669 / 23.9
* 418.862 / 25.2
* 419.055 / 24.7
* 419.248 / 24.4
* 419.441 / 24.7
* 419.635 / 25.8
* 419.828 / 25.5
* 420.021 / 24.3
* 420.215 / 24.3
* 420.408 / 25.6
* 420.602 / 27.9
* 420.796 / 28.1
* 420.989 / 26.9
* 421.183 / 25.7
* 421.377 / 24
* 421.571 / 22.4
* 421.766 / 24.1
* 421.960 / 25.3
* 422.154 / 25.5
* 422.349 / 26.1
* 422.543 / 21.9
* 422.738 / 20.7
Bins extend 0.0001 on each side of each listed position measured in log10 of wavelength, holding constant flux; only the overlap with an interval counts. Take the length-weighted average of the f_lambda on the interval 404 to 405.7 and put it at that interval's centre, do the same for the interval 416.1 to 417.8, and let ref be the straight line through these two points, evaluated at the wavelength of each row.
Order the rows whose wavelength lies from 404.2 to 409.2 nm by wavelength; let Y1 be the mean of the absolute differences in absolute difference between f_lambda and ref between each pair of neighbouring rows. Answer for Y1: 1.10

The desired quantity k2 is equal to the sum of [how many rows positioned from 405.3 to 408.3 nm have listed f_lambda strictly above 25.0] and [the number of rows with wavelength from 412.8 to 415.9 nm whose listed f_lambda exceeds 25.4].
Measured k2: 16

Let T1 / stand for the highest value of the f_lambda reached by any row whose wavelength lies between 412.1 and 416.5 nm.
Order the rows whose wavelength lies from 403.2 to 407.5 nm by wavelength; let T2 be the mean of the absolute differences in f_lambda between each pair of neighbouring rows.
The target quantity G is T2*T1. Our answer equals 51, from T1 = 28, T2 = 1.8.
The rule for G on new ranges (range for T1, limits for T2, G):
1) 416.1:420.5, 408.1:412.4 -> 38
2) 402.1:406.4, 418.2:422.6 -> 31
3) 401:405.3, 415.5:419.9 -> 23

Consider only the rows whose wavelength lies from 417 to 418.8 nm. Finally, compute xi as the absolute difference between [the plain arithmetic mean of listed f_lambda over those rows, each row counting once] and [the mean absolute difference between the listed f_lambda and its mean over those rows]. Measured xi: 24.1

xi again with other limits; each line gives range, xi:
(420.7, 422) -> 23.7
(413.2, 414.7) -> 24.9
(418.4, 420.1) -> 24.3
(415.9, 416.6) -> 25.4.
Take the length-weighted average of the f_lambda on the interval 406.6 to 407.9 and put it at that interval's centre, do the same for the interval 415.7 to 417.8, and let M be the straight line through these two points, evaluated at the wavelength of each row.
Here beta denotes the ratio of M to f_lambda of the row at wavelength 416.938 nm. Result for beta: 1.03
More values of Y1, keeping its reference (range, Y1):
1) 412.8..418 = 0.90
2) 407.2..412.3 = 1.27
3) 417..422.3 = 0.80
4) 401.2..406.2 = 0.86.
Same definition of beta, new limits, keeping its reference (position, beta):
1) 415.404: 1.01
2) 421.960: 1.01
